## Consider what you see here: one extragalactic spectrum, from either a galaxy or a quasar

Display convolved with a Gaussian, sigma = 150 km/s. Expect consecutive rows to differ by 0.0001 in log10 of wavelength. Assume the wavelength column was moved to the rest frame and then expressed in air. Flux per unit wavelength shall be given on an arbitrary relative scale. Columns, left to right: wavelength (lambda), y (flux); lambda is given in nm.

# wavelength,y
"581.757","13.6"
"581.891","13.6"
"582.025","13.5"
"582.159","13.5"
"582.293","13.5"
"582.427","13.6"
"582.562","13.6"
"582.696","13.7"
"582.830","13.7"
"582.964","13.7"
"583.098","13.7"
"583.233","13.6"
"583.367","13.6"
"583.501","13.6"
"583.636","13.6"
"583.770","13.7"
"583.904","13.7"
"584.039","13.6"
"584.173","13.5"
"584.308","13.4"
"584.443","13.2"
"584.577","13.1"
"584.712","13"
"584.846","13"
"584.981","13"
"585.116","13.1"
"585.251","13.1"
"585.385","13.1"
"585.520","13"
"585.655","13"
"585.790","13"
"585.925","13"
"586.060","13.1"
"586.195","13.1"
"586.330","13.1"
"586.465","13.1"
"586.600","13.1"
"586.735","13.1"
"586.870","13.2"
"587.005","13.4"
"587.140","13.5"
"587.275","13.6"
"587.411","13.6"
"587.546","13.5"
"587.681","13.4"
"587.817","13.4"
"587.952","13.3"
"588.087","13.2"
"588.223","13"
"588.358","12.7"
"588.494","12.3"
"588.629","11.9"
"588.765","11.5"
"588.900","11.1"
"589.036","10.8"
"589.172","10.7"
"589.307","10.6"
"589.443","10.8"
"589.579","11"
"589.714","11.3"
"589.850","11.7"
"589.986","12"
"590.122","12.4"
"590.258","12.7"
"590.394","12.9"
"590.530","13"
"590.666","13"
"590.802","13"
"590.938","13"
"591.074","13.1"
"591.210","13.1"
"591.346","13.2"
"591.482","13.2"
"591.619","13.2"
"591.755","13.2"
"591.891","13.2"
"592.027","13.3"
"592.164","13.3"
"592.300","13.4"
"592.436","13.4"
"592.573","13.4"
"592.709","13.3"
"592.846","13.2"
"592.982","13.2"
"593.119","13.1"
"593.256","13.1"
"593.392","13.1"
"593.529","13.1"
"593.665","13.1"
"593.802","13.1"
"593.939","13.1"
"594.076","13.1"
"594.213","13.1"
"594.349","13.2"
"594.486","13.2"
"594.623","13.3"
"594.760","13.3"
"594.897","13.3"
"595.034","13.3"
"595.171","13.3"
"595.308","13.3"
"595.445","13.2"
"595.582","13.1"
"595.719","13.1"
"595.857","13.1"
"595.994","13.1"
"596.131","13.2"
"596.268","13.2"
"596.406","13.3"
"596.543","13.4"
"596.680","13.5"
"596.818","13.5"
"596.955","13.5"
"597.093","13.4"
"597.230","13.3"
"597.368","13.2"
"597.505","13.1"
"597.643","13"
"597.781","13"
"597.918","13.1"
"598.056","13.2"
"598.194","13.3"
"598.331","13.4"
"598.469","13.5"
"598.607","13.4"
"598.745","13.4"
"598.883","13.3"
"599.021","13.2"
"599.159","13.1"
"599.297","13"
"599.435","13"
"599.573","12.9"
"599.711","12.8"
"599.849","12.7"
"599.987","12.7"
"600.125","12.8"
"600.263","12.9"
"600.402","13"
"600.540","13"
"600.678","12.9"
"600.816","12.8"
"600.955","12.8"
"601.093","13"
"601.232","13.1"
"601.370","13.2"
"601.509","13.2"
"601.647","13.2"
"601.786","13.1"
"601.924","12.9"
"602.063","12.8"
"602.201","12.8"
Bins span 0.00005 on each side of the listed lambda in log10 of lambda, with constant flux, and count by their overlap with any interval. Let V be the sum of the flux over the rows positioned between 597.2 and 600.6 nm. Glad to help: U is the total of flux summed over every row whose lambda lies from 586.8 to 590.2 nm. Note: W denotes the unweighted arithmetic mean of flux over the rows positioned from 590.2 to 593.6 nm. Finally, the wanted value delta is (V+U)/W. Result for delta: 48.3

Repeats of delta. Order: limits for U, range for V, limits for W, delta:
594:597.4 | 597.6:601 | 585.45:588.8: 50.4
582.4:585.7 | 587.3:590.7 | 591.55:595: 48.5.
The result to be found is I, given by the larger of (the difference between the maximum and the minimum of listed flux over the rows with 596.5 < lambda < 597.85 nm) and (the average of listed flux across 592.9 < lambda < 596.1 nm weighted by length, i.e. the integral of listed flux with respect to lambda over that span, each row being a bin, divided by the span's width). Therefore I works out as 13.2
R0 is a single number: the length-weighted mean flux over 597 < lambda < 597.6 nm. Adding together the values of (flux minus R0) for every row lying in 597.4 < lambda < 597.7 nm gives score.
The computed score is -0.4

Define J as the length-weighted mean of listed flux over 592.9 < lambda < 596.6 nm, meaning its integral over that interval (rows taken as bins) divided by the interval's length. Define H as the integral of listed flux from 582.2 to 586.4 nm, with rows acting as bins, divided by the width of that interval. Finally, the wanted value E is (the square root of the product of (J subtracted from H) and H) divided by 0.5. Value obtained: 2.9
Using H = 13.3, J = 13.2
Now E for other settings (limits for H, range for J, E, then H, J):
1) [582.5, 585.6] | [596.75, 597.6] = 2.1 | 13.4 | 13.3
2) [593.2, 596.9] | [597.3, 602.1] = 2.9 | 13.2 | 13.1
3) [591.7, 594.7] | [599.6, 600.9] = 4.4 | 13.2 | 12.8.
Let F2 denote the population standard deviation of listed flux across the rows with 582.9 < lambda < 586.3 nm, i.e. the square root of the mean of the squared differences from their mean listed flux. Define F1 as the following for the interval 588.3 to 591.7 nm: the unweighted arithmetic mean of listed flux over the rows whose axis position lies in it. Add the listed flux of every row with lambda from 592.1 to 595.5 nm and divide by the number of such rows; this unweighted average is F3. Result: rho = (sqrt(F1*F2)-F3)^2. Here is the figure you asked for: 129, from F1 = 12.17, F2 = 0.28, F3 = 13.2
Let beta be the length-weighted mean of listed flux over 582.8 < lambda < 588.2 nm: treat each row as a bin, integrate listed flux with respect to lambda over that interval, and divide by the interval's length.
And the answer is 13.31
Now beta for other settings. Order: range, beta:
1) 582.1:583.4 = 13.62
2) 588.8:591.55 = 12.13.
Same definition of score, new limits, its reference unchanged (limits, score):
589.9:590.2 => -2.1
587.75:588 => 0.2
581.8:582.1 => 0.6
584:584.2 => 0.6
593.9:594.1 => -0.3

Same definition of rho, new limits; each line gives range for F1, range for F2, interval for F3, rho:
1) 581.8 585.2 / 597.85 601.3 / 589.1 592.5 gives 116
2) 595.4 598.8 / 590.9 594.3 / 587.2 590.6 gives 122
